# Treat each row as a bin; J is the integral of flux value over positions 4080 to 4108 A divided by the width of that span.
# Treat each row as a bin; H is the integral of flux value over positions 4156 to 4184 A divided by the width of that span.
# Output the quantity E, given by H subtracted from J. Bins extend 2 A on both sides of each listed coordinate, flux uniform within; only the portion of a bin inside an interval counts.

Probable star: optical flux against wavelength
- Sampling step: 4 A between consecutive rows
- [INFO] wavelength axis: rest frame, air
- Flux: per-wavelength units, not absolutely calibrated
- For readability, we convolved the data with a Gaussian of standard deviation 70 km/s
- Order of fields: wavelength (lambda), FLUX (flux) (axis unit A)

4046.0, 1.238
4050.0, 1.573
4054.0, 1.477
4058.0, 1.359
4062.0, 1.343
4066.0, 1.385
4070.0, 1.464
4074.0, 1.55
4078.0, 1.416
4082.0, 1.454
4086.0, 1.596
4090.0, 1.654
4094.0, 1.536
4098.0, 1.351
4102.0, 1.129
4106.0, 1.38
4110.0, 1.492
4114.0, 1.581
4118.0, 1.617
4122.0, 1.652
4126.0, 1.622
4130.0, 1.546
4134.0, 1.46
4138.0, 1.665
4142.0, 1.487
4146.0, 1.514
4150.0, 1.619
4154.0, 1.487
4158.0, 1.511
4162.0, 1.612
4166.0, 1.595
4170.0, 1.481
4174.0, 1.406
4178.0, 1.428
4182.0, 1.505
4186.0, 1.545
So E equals -0.06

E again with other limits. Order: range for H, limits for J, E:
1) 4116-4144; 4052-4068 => -0.19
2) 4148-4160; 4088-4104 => -0.12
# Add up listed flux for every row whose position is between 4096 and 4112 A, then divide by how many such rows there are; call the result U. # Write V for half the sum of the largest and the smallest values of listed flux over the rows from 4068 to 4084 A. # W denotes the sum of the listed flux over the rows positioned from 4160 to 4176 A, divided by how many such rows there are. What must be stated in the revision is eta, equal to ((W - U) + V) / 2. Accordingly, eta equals 0.834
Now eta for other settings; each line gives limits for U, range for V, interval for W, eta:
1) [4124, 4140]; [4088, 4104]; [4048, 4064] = 0.628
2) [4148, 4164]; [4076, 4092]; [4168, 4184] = 0.716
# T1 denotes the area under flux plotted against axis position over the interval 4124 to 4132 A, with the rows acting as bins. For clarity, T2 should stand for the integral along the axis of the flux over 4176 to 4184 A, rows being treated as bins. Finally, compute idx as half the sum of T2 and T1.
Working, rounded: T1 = 12.7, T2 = 11.7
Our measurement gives 12.2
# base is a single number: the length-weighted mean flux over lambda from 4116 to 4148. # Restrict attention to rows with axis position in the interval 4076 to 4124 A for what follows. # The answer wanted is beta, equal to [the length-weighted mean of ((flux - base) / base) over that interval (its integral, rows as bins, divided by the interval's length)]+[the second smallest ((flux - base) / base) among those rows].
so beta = -0.19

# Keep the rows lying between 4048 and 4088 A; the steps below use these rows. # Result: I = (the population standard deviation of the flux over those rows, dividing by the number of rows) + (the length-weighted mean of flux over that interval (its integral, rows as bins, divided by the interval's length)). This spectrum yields 1.55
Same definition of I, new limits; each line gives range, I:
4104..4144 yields 1.64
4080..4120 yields 1.63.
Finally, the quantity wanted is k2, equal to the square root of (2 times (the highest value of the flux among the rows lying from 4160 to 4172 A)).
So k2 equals 1.80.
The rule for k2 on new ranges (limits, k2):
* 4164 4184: 1.79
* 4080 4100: 1.82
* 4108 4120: 1.80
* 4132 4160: 1.82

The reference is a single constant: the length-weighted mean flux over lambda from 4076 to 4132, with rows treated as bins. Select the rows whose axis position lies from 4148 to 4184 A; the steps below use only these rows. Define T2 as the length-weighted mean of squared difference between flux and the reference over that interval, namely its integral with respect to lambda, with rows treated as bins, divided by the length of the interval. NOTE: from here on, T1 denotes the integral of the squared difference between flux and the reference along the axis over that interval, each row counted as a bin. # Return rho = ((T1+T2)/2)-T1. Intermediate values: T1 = 0.20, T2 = 0.0055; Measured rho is -0.097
